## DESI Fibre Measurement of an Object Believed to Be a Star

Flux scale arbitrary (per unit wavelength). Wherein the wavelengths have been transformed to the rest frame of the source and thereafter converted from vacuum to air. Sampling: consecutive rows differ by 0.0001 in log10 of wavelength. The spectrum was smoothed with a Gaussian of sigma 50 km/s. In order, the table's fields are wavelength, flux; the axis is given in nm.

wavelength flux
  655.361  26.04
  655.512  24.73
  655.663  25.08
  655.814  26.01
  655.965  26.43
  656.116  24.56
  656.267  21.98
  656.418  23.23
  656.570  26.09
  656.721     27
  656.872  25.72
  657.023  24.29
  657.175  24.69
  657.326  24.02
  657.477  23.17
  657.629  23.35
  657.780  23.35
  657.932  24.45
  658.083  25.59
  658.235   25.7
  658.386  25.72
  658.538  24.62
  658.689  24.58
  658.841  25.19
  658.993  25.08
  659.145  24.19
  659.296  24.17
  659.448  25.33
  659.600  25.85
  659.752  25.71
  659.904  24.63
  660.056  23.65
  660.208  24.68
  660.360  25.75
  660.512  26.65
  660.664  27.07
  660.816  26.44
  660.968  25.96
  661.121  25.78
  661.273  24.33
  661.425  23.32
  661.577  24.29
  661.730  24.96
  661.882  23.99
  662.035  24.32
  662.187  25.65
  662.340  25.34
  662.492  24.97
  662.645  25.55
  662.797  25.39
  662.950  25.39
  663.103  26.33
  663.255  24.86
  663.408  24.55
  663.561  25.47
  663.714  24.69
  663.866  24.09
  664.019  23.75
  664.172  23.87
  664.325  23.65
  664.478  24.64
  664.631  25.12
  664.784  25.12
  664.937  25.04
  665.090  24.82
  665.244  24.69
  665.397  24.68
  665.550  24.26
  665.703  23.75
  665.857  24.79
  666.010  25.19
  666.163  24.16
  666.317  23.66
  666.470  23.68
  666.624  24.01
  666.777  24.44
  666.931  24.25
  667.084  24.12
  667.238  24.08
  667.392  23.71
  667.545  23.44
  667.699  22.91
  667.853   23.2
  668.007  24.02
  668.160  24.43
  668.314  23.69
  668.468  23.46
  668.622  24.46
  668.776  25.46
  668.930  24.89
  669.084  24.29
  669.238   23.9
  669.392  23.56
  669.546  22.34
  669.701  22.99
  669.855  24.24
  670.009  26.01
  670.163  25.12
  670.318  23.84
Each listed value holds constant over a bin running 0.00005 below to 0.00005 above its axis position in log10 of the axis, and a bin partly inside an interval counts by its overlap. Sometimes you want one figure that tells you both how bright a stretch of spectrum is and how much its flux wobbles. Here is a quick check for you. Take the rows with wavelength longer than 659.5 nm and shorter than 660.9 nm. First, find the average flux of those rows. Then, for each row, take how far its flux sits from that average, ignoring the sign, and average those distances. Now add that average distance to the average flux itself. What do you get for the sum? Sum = 26.5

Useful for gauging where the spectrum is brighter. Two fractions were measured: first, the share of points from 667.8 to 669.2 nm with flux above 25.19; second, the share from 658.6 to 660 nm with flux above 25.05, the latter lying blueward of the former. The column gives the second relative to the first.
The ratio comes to 5.0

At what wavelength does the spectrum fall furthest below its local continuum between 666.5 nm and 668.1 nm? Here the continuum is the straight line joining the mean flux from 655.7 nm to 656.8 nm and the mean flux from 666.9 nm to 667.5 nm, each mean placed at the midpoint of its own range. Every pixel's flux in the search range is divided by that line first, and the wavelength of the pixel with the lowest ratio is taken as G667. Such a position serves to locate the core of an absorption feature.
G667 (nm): 667.699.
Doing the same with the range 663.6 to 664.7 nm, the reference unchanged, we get 664.325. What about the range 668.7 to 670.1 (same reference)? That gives 669.546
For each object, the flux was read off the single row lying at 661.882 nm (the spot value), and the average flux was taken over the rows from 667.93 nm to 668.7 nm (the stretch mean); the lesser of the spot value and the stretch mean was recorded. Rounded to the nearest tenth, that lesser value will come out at 24.0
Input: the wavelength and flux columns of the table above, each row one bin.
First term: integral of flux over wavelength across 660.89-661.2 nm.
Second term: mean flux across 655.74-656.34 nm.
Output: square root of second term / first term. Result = 1.8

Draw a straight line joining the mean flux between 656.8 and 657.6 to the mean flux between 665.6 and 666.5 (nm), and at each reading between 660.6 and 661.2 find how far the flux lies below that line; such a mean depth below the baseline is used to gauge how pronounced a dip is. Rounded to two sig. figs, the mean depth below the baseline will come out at -2.0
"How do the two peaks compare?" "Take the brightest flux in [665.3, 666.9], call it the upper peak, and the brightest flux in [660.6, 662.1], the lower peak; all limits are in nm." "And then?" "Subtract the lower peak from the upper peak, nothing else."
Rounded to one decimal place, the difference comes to -1.9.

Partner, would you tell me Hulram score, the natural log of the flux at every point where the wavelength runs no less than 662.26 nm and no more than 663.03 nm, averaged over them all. 3.23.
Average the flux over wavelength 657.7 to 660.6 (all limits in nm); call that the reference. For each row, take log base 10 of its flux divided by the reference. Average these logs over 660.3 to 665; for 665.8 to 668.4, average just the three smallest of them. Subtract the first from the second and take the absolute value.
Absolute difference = 0.033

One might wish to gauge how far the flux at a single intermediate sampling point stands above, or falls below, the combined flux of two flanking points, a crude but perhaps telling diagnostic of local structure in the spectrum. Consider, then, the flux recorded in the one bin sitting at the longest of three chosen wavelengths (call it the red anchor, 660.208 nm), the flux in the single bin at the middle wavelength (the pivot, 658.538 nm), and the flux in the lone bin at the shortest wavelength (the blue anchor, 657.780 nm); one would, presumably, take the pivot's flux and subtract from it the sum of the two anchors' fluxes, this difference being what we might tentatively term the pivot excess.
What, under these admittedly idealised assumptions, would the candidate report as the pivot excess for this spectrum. -23.4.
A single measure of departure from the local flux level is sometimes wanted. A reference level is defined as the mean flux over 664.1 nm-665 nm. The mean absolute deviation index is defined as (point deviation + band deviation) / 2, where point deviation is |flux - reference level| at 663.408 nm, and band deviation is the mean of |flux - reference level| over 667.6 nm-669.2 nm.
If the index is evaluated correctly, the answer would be 0.38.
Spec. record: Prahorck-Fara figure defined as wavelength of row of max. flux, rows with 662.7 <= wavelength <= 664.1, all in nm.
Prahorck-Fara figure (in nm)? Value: 663.103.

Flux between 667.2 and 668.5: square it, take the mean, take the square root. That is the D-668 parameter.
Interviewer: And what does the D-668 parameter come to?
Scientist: 23.7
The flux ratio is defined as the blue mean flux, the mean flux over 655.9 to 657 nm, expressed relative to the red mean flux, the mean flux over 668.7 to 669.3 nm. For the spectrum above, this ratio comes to 1.01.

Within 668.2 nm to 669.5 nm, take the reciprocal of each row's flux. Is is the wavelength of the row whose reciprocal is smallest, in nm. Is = 668.776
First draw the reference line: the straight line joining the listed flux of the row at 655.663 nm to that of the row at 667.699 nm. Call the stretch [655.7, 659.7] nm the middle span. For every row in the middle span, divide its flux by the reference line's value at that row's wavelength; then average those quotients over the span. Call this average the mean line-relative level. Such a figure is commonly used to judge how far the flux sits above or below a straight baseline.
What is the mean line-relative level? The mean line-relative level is 1.00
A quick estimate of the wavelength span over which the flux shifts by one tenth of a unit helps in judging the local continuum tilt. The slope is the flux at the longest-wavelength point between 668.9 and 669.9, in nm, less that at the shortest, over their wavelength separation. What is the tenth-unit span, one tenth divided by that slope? -0.14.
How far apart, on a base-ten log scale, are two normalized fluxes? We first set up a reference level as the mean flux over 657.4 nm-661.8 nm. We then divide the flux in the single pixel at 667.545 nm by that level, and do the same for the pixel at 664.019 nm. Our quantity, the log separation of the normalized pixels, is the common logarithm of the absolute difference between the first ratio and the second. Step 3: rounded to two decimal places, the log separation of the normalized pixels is -1.91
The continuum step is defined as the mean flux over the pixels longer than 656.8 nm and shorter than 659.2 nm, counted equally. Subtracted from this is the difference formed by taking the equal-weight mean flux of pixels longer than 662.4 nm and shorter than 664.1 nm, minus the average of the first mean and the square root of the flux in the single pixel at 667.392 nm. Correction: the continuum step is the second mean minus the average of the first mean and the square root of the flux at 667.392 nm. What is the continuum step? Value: 10.3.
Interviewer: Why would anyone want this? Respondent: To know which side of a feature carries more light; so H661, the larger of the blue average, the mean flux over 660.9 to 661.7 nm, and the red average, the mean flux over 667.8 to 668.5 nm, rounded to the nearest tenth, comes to 24.7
